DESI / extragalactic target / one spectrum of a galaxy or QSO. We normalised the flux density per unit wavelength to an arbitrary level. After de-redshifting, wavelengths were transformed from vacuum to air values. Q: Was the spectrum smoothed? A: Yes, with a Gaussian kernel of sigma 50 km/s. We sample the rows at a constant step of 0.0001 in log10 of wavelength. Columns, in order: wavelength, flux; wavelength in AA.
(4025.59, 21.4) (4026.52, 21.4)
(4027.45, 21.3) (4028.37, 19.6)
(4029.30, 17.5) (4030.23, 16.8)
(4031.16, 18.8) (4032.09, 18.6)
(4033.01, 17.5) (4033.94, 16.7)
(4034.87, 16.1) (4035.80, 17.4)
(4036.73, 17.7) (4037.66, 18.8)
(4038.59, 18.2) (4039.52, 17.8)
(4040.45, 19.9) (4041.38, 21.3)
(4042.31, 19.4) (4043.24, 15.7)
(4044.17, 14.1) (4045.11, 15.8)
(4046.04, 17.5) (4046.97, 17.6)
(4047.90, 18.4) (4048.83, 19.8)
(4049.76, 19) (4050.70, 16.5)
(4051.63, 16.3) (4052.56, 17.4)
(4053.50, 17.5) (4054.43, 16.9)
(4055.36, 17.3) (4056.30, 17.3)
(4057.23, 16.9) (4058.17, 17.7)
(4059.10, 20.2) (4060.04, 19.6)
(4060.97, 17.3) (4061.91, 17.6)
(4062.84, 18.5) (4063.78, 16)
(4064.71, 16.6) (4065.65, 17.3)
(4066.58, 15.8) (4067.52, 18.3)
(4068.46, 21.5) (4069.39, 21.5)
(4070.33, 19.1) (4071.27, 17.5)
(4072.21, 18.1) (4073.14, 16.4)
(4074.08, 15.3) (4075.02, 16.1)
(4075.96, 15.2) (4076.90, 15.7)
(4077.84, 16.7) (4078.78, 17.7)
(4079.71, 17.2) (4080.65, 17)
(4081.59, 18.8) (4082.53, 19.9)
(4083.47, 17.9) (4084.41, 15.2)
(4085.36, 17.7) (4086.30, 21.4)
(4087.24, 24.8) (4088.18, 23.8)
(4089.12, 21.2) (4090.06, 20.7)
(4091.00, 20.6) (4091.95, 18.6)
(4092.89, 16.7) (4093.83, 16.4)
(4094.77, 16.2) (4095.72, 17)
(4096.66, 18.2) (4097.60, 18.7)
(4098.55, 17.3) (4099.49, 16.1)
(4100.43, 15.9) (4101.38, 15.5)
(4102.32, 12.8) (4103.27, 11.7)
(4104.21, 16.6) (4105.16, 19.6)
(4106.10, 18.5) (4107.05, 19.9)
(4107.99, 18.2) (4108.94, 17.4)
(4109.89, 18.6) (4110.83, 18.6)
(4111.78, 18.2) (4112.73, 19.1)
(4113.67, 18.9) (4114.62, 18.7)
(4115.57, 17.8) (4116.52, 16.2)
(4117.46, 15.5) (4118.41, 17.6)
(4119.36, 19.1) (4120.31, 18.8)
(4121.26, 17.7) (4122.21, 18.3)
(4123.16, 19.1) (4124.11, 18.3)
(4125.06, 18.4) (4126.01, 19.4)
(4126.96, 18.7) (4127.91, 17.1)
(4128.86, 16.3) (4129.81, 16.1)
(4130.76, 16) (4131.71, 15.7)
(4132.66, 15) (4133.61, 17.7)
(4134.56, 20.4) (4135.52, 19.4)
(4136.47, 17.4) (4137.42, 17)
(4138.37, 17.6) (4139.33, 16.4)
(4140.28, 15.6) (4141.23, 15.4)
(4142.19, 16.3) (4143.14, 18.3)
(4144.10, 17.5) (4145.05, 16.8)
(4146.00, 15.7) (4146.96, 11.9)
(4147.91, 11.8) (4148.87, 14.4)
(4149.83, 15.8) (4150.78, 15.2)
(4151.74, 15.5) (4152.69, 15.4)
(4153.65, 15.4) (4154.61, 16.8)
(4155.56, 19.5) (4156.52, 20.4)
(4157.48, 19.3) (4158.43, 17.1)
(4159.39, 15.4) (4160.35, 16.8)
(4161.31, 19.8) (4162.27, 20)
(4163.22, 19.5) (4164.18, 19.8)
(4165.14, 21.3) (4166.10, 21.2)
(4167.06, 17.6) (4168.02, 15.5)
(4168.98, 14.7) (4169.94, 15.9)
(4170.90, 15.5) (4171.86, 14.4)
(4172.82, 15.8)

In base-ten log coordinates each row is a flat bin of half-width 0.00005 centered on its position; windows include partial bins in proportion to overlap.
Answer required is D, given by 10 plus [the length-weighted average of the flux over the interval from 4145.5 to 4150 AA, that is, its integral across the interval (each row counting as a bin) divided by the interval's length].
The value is 23.8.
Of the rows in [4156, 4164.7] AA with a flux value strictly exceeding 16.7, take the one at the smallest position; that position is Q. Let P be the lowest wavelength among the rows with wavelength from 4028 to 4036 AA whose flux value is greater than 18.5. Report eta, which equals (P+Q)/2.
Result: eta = 4092.4 AA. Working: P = 4028.37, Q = 4156.52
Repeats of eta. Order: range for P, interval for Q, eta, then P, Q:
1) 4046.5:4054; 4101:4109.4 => 4077.0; 4048.83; 4105.16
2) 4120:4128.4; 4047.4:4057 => 4084.1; 4120.31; 4047.90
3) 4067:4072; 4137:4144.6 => 4102.9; 4068.46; 4137.42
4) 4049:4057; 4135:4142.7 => 4092.6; 4049.76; 4135.52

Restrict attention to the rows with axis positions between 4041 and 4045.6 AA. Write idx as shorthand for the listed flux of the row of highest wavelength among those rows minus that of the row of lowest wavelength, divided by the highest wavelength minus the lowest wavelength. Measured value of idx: -1.5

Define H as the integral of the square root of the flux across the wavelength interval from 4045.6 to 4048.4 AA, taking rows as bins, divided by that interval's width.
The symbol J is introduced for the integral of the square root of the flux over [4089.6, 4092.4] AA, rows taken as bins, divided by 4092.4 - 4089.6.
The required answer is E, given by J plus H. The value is 8.69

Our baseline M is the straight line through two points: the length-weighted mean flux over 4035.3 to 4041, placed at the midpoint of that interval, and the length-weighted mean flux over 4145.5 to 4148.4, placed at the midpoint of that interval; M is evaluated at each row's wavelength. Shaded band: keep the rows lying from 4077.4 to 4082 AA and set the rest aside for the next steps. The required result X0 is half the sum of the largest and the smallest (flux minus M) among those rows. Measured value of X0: 1.4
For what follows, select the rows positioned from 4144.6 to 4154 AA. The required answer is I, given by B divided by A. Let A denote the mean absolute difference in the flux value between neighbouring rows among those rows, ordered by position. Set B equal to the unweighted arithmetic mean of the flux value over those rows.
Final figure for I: 13.3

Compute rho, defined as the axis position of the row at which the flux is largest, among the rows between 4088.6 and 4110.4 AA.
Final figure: 4089.12 AA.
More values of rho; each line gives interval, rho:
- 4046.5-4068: 4059.10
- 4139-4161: 4156.52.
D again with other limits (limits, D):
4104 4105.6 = 28.3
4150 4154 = 25.4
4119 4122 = 28.5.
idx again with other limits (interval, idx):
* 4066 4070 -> 2.0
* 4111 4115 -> 0.2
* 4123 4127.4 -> -0.1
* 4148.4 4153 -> 0.3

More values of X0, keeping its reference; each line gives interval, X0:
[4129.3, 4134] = 2.5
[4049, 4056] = -0.1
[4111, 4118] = 2.6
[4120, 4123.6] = 4.1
